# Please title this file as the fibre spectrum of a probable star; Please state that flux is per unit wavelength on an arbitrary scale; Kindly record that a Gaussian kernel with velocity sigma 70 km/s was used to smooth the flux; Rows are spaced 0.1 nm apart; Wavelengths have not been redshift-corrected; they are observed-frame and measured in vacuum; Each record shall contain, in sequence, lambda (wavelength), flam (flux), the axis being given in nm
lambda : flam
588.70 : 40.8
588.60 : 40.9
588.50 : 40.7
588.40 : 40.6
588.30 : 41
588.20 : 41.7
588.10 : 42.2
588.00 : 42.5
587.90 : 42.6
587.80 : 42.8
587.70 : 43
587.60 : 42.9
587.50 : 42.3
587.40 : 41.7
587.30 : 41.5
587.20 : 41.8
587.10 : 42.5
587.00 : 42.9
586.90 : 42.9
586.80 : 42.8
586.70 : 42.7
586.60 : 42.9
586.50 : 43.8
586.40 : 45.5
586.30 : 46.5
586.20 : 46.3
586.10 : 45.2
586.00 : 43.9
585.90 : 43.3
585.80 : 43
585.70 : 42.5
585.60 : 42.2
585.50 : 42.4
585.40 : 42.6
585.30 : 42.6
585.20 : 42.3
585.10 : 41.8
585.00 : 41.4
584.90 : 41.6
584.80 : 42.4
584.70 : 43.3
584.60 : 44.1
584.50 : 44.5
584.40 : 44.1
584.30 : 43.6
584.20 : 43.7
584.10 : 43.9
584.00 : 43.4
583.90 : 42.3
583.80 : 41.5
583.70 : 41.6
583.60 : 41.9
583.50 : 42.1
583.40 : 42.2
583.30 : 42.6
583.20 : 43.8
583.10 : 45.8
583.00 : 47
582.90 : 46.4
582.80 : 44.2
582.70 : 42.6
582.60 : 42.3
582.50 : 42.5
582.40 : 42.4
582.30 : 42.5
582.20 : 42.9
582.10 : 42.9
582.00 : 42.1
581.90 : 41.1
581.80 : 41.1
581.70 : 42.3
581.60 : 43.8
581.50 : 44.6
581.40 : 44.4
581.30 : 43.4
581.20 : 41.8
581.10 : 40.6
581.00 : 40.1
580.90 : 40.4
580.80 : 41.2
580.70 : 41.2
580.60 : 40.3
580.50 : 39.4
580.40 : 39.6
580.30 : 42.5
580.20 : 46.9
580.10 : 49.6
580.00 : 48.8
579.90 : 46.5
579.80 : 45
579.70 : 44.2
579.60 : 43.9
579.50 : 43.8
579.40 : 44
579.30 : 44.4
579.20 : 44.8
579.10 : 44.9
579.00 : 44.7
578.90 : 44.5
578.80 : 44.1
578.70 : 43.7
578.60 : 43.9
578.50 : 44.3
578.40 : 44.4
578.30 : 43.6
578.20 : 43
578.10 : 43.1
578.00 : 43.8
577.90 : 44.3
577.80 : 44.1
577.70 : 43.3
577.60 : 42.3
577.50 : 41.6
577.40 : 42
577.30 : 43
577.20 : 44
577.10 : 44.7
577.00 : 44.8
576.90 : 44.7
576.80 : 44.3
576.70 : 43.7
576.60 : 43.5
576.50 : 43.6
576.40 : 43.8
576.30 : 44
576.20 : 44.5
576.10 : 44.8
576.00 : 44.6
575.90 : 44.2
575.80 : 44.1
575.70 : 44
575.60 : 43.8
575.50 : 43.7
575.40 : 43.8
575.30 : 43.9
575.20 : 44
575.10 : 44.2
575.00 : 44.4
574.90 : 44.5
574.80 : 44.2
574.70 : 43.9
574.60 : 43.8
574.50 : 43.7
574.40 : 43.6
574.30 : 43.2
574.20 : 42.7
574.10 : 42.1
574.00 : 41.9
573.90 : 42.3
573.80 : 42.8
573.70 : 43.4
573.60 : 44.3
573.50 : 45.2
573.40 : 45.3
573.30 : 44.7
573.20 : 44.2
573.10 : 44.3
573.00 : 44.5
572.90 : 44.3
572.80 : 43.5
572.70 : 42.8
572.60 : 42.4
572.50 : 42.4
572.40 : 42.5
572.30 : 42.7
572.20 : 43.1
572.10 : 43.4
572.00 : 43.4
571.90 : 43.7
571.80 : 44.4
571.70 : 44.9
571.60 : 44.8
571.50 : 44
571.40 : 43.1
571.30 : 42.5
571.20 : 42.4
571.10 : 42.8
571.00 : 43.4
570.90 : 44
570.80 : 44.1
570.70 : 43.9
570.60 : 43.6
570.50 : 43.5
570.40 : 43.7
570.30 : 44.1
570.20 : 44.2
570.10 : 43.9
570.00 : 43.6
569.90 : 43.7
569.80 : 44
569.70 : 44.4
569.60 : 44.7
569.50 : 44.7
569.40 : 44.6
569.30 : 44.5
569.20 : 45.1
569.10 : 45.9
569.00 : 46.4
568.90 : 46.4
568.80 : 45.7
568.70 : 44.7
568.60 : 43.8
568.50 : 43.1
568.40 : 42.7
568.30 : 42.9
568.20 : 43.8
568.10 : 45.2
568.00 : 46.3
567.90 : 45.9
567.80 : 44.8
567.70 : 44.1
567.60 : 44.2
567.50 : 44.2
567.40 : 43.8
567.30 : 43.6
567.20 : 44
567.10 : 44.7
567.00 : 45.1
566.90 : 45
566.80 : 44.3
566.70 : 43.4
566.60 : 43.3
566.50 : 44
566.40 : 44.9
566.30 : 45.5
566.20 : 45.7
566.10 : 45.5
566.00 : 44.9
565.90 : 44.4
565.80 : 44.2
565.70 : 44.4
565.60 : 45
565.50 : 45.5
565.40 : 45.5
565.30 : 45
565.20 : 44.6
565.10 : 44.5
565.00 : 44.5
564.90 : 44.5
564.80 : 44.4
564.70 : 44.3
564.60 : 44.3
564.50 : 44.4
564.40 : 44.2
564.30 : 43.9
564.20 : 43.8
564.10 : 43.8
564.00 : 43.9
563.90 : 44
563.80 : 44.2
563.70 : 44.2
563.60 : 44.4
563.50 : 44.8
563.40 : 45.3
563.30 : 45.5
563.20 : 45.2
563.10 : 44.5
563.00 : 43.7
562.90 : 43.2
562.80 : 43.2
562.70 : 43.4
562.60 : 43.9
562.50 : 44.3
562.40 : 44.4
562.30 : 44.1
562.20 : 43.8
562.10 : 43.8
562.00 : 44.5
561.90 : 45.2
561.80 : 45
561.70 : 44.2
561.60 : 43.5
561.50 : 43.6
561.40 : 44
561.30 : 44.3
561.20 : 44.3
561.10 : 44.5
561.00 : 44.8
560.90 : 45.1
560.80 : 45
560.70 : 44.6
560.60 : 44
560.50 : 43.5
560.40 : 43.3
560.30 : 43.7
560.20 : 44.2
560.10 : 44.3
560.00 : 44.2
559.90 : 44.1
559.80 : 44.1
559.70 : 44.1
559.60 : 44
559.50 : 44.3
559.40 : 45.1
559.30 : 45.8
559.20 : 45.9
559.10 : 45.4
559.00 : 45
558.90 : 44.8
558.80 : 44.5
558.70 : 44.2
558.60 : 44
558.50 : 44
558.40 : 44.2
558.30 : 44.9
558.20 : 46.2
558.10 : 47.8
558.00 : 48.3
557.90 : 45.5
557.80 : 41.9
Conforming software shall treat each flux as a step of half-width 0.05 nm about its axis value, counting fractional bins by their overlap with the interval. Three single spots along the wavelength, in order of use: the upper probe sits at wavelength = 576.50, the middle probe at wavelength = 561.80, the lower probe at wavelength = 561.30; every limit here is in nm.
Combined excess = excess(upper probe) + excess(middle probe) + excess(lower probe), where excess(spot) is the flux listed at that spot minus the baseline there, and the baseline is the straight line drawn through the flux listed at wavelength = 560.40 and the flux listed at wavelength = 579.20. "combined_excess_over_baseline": 1.5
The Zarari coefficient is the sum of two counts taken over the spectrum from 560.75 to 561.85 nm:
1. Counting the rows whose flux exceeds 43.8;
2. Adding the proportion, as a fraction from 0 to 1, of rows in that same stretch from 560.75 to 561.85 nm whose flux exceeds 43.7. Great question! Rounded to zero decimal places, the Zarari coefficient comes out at 10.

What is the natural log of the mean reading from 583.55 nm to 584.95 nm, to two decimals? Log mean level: 3.76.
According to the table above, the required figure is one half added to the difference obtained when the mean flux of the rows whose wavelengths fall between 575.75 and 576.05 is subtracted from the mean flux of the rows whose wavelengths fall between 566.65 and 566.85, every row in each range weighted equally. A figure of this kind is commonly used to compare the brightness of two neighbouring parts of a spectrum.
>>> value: 0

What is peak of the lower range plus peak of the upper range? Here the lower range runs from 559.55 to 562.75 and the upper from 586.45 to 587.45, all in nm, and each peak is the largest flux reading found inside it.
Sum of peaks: 89.0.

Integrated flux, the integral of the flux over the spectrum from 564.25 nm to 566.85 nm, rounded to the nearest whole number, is 116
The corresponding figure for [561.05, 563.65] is 115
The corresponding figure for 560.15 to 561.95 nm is 80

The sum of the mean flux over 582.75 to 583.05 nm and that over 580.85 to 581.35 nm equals 87.1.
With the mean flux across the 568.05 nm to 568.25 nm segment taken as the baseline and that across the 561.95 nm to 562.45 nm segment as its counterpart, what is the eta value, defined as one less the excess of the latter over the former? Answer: 1.4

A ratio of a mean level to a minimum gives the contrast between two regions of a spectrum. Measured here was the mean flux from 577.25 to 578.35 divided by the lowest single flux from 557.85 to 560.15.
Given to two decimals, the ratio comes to 0.98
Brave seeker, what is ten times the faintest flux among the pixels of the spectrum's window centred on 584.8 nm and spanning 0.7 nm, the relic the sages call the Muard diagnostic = 414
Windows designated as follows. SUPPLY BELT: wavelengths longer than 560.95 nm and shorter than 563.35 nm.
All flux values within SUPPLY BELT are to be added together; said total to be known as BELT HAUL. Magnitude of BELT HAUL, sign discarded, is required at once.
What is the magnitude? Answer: 1061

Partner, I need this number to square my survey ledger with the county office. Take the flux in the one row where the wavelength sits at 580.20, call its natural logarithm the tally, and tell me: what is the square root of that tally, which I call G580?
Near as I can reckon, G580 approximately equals 1.96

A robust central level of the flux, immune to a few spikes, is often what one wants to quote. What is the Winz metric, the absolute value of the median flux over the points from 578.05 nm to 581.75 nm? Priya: 43.9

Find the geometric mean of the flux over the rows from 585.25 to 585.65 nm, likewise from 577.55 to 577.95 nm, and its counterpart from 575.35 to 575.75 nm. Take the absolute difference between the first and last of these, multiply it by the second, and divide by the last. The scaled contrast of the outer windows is 1.4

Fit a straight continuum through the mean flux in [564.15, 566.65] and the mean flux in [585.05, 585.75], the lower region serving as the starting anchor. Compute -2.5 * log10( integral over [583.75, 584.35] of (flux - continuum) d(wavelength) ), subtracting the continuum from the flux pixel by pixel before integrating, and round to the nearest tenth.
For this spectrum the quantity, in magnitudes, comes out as 1.2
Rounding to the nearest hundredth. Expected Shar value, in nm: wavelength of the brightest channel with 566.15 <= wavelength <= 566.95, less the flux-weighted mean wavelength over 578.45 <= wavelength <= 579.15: -12.60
